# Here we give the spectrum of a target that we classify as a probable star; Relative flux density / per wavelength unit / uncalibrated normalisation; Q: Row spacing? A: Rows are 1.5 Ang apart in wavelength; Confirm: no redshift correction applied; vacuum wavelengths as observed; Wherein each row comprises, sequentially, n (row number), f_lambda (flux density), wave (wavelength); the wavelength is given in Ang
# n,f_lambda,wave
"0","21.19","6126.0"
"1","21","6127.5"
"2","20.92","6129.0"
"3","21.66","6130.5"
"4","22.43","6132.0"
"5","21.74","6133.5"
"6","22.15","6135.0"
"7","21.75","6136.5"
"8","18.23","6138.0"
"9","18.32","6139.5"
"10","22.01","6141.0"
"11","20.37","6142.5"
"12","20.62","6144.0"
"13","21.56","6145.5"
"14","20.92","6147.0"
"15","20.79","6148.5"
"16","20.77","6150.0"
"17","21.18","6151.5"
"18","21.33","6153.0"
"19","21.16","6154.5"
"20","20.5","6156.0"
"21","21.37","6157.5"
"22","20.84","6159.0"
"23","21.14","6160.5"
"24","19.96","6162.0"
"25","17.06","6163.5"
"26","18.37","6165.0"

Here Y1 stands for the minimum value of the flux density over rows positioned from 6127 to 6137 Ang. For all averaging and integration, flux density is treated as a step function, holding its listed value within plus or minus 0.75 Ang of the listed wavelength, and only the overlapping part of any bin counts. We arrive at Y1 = 20.92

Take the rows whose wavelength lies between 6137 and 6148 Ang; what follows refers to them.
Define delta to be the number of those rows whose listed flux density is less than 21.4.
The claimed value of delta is 5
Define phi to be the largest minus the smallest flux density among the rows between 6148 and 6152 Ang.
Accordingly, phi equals 0.4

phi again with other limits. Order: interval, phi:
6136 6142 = 3.8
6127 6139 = 4.2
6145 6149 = 0.8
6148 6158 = 0.9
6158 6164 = 4.1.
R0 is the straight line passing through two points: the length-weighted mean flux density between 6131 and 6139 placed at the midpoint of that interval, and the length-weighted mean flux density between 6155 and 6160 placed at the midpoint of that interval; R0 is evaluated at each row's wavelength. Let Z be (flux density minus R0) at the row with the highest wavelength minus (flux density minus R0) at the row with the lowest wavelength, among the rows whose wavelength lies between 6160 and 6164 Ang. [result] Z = -4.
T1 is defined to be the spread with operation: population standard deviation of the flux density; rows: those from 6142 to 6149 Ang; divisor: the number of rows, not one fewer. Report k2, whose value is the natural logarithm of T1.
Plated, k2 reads -0.92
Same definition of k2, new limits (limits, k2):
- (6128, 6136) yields -0.67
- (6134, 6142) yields 0.60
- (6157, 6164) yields 0.46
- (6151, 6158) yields -1.16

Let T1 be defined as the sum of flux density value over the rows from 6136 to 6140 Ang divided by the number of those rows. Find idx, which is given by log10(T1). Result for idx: 1.29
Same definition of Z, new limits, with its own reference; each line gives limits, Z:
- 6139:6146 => 3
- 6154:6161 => 0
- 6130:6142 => 0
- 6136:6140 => -3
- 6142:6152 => 1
